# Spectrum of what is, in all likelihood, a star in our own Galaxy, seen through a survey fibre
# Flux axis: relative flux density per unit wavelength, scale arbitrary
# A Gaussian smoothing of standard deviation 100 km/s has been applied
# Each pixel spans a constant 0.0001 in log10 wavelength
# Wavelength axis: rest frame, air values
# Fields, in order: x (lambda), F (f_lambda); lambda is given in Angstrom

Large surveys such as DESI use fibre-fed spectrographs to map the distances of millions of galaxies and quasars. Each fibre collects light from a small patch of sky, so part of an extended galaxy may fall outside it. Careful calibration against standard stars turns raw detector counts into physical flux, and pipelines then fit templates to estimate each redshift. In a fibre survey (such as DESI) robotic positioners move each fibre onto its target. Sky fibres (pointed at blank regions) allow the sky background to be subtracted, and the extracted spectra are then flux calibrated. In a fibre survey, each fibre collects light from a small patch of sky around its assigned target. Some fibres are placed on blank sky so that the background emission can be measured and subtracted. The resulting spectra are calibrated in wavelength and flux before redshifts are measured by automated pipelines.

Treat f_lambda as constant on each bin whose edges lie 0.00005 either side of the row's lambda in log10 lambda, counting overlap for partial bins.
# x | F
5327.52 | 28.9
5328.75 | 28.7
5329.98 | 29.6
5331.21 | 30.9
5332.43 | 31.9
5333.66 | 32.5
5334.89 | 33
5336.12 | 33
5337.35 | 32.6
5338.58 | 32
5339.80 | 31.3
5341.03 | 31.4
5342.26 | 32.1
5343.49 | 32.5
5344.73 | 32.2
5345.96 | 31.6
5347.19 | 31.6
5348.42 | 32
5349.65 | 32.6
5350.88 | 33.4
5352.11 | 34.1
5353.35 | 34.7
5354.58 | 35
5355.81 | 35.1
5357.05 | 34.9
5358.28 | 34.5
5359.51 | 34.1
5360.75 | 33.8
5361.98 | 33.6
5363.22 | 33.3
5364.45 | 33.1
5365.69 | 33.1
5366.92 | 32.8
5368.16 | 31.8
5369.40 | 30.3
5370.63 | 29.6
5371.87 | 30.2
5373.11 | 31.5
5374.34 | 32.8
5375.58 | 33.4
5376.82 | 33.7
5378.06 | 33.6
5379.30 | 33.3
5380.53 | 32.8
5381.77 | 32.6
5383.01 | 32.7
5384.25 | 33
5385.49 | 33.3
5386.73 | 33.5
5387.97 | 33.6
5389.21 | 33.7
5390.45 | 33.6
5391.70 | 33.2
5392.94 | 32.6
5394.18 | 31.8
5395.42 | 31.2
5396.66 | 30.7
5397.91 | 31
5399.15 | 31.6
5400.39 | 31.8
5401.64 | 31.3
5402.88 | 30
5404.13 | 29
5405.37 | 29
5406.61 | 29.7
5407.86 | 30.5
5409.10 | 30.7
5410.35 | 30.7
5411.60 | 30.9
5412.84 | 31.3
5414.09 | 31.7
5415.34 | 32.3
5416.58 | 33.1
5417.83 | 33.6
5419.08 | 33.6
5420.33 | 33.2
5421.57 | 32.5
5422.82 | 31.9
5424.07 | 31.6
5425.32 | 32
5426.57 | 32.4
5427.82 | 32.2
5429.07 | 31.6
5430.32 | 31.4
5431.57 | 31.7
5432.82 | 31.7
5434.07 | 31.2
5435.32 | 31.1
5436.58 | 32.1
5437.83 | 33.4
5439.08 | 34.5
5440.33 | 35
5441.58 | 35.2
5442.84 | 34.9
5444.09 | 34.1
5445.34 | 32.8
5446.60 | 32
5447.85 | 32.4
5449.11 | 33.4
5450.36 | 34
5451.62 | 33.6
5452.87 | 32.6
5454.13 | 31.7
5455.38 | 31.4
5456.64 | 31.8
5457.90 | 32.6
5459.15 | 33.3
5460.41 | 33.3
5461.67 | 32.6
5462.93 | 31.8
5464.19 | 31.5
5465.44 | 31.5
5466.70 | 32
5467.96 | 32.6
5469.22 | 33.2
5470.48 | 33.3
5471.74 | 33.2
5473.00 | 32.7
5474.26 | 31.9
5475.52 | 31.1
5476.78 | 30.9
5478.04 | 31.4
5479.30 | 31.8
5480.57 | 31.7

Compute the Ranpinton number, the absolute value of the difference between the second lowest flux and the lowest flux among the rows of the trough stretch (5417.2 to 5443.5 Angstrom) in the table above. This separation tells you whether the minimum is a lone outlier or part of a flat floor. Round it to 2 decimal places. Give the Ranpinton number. 0.10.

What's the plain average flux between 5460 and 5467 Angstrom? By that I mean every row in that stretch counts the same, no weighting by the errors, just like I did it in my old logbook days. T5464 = 32.1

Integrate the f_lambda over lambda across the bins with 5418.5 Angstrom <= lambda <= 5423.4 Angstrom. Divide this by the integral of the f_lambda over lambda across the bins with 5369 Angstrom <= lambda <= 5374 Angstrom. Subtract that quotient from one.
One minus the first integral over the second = -0.1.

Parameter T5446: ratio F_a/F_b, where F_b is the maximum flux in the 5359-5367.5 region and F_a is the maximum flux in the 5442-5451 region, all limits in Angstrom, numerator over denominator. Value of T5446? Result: 1.02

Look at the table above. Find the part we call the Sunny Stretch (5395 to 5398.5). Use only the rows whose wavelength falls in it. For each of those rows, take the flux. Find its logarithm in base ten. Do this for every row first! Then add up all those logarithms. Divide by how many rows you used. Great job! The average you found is 1.49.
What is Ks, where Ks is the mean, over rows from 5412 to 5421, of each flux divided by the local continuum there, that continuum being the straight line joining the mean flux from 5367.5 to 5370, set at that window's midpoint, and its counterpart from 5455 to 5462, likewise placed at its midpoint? 1.03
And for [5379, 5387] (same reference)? 1.06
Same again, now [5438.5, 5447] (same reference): 1.06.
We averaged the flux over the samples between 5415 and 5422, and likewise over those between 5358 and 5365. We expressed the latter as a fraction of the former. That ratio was 1.02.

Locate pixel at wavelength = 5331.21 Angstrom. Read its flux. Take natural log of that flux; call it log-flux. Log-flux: 3.43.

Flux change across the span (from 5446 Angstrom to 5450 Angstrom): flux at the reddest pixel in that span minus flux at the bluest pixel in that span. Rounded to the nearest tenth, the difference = 1.4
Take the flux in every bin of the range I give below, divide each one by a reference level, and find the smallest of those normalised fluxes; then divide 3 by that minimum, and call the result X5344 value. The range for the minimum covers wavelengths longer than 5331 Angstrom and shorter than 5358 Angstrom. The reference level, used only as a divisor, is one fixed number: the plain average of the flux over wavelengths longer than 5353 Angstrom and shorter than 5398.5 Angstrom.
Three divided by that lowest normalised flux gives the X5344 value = 3.19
